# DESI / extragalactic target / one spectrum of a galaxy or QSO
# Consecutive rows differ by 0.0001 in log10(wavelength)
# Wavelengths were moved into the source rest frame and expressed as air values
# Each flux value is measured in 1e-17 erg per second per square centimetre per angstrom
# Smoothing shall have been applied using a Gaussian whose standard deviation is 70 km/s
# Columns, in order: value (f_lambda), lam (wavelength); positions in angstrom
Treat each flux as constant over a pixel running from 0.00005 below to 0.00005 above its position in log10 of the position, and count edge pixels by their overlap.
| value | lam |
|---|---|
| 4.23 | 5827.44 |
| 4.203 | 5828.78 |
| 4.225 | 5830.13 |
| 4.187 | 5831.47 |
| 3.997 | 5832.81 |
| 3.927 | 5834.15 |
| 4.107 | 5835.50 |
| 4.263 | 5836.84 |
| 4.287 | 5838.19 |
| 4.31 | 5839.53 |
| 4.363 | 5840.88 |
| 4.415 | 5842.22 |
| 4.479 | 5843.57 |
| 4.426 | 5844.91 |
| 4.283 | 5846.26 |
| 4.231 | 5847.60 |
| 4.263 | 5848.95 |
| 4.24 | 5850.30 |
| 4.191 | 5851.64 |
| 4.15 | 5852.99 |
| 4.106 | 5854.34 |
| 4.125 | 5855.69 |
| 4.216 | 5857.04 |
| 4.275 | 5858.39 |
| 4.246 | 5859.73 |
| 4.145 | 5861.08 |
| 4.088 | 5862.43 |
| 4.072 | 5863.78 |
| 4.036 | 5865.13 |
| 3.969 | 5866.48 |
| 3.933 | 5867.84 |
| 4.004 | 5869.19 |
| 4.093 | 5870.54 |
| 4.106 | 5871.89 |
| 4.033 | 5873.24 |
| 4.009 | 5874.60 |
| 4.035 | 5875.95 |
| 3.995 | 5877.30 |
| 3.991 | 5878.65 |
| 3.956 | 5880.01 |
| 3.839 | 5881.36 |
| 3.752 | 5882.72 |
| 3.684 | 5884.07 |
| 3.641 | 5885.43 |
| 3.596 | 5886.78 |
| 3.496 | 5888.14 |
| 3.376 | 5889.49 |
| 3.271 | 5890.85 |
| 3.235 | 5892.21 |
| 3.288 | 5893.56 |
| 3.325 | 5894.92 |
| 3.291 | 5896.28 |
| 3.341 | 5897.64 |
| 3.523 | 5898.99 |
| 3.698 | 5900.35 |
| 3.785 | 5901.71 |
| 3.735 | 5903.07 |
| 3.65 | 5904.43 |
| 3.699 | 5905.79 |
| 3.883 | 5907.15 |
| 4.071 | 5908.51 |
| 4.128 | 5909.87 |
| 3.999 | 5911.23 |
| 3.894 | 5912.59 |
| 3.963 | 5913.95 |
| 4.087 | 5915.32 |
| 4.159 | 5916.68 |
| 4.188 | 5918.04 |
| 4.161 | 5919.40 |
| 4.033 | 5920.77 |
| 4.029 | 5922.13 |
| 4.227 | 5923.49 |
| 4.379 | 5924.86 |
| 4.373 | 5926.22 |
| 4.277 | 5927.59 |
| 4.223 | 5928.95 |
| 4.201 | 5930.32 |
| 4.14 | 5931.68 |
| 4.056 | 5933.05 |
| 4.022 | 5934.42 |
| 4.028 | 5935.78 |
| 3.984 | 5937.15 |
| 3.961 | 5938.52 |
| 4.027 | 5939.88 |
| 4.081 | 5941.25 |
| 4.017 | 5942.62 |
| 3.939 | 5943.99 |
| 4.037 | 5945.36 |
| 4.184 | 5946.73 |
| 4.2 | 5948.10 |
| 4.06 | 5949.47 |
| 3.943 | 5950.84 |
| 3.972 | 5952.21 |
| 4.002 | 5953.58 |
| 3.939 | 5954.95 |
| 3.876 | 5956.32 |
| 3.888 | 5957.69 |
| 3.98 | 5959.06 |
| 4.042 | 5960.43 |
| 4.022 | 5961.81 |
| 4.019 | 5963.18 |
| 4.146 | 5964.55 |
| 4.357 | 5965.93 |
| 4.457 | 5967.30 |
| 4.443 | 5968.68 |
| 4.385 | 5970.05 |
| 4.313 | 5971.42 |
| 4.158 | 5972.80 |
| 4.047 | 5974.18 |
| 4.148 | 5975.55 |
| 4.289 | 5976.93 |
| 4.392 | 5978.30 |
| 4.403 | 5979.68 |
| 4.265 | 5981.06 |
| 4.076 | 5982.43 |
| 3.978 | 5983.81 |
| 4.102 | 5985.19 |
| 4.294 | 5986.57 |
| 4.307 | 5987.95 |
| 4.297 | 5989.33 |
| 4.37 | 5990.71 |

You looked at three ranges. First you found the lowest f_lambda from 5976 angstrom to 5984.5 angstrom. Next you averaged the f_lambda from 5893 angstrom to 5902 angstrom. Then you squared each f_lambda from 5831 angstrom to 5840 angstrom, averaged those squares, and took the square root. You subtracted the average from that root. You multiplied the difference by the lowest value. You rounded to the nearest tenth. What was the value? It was 2.8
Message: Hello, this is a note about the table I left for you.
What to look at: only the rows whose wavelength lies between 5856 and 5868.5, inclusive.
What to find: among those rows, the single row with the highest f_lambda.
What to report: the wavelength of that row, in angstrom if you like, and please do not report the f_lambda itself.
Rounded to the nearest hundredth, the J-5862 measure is 5858.39 angstrom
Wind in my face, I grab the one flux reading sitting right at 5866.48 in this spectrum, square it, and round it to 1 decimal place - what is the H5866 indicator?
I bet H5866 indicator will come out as 15.8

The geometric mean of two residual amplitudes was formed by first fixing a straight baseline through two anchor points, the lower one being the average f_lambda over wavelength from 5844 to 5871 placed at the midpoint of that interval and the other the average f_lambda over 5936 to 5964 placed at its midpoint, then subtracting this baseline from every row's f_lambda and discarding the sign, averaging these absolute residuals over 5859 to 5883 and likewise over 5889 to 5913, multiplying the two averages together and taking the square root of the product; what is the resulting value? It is 0.24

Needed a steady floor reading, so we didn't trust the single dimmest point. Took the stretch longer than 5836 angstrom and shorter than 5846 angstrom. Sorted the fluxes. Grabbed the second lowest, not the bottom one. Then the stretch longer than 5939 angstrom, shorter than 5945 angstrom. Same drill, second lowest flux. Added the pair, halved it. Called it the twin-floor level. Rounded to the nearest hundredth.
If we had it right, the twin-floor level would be 4.15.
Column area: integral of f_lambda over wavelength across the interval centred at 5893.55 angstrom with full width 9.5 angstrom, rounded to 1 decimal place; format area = 31.4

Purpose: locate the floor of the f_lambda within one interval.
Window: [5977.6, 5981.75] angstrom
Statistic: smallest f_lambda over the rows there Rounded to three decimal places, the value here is 4.265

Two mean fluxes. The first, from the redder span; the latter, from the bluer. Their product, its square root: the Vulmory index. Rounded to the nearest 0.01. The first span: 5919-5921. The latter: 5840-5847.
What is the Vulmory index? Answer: 4.24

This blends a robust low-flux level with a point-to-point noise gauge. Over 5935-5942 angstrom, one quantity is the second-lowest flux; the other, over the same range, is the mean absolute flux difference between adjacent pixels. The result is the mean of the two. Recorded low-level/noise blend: 2.02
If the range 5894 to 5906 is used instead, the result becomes 1.71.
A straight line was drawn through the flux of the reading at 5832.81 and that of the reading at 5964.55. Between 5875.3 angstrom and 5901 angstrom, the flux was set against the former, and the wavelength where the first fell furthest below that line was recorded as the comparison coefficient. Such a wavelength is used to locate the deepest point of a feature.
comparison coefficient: 5892.21 angstrom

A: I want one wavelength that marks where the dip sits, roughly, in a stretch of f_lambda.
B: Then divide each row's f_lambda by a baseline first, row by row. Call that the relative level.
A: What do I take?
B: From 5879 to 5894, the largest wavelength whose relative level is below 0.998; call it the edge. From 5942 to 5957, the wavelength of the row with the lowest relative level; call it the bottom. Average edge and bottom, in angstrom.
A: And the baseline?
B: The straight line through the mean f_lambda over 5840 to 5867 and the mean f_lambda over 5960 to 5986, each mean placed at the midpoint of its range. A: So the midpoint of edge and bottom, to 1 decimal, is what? 5924.9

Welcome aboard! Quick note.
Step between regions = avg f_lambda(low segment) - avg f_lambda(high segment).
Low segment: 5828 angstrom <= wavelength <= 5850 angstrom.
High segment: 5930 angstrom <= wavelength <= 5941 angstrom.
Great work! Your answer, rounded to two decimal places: 0.20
